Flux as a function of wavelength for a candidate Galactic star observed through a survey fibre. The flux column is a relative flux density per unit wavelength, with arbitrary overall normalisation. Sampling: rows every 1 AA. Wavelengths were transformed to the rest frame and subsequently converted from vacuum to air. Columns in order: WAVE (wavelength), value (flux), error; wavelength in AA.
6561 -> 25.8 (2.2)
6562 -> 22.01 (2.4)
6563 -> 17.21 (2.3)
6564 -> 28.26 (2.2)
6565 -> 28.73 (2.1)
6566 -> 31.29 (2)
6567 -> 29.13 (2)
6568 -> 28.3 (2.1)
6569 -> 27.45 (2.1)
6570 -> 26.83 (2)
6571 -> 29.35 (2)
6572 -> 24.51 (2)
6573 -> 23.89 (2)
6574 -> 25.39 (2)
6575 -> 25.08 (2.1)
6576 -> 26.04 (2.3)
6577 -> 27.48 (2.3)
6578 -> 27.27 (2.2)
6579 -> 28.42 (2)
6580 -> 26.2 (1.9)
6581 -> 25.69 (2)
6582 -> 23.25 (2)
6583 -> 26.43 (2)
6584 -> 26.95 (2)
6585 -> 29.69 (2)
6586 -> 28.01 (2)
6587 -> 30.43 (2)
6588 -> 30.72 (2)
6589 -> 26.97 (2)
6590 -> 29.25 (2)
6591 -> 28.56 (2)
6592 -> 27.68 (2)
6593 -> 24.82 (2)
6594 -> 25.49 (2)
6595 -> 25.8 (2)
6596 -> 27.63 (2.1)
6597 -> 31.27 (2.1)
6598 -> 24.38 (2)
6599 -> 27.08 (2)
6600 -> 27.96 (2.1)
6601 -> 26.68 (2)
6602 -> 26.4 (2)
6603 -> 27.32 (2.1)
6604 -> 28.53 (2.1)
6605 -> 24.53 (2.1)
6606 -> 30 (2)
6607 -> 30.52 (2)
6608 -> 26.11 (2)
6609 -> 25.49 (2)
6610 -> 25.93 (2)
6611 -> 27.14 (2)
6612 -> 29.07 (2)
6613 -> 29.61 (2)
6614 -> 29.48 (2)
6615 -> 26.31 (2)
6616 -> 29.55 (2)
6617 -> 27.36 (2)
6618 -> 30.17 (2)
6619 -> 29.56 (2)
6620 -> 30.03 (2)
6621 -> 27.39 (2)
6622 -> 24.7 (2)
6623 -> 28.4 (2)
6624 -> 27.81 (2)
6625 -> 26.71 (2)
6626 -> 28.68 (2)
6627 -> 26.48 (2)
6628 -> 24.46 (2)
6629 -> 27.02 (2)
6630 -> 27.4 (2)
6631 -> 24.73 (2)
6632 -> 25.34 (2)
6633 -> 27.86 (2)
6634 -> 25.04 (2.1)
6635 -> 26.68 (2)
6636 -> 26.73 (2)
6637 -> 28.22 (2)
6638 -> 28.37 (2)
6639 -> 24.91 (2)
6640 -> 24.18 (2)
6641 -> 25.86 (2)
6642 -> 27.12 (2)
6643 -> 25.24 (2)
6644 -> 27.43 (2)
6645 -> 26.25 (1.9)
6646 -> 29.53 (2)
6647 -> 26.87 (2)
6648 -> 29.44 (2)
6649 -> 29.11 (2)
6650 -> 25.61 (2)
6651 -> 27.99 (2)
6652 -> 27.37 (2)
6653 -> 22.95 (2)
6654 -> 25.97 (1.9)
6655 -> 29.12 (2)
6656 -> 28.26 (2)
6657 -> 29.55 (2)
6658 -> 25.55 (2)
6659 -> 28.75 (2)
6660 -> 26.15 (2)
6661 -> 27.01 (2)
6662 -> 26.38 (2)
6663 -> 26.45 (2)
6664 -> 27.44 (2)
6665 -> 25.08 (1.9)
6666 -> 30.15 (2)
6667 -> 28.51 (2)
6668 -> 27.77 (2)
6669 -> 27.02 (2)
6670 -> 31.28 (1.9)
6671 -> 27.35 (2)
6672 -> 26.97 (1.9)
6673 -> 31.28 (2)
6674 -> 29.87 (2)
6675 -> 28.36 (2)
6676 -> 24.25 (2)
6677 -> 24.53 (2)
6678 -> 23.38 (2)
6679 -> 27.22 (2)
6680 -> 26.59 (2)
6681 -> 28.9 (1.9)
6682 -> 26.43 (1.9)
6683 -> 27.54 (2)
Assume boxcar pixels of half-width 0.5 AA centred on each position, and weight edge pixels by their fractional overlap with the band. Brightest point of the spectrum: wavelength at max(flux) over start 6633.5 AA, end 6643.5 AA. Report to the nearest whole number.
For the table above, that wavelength 6638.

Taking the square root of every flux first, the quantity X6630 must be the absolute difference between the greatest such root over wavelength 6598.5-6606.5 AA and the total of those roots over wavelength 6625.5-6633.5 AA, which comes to 35.7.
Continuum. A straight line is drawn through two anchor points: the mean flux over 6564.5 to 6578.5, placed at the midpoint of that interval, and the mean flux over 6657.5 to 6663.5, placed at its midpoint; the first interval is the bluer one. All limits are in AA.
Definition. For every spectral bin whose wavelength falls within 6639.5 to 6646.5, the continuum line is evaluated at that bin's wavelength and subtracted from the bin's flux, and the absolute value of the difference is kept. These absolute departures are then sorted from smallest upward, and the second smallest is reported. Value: 0.55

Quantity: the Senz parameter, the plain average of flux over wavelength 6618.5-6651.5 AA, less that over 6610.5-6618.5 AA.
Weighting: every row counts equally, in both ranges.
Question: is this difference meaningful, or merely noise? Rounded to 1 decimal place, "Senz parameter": -1.6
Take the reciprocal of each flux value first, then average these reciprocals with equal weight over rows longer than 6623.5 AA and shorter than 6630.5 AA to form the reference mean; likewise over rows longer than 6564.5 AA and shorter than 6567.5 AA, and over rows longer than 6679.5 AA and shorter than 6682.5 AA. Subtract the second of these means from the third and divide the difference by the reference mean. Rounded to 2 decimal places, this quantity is 0.08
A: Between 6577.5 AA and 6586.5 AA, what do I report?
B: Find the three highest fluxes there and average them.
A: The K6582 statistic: 28.7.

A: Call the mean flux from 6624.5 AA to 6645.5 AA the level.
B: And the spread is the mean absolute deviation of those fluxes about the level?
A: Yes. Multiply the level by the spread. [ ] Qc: 29.5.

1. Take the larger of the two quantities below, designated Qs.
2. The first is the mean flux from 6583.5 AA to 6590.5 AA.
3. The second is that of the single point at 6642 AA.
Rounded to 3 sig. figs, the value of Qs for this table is 28.9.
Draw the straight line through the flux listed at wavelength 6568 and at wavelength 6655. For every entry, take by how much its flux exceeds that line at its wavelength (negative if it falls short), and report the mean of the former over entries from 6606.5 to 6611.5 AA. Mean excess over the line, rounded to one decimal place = -1.6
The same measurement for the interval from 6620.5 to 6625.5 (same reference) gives -1.8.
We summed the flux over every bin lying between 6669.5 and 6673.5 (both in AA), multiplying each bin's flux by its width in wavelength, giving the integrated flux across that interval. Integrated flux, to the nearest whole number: 117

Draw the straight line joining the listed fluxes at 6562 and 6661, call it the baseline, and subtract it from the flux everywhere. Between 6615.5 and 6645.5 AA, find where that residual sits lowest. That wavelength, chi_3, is 6640 AA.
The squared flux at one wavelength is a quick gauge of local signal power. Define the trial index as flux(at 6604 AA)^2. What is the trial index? 814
